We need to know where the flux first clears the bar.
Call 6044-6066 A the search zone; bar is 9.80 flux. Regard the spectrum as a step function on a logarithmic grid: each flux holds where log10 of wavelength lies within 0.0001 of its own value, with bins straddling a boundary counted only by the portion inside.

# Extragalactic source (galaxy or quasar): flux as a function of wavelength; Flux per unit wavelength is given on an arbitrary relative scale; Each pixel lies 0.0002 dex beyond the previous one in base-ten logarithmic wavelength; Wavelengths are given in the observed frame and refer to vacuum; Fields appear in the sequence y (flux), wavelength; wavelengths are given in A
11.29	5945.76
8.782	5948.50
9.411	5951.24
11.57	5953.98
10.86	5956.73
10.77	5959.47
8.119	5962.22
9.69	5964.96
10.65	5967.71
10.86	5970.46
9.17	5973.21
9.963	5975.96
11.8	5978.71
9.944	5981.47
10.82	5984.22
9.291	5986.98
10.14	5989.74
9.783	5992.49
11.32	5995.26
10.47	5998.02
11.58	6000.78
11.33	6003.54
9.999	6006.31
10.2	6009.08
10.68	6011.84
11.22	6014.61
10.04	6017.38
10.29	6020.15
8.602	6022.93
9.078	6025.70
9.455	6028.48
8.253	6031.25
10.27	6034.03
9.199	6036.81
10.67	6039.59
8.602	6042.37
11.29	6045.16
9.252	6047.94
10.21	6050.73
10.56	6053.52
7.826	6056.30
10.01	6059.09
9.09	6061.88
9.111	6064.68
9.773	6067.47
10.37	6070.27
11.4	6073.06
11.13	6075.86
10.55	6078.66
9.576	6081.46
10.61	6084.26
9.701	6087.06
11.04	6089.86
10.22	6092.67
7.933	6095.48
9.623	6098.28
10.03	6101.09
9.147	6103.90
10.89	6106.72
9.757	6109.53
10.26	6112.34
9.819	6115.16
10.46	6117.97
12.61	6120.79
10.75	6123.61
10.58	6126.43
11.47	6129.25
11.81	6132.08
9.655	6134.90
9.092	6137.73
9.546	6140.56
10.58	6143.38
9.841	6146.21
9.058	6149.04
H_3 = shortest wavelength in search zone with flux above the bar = 6045.16 A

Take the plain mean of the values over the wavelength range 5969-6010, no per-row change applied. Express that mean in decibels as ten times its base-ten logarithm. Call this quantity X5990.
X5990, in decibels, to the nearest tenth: 10.2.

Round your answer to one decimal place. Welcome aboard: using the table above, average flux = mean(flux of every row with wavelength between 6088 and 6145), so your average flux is 10.3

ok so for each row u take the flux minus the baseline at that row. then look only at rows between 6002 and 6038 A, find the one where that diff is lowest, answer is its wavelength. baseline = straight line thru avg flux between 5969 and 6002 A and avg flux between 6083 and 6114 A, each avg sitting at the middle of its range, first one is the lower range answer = 6031.25 A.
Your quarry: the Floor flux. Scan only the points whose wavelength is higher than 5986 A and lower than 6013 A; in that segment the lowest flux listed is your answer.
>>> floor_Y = 9.291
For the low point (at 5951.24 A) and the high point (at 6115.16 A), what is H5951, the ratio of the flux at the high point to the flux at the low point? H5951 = 1.04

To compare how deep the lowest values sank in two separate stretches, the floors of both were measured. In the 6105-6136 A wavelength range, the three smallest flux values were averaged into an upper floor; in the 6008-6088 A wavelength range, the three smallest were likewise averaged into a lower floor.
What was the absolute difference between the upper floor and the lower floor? 1.5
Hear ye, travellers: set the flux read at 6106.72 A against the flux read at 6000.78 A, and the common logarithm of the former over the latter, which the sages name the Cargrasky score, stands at -0.027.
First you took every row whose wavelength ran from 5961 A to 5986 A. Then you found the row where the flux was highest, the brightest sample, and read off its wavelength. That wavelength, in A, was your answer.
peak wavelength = 5978.71 A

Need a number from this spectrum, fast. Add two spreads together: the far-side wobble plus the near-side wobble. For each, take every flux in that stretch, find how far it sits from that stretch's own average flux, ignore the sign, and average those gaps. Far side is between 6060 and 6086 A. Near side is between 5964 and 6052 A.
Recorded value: 1.43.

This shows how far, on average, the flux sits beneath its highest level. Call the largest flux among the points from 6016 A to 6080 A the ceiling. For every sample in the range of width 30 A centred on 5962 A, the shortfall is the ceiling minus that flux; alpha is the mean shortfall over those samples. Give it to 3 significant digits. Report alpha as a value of 1.41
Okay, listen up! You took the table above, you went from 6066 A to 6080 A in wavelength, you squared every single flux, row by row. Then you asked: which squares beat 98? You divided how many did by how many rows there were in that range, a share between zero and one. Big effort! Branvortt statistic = 0.8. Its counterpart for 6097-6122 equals 0.6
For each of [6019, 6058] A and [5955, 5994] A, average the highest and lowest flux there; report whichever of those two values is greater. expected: 10.0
